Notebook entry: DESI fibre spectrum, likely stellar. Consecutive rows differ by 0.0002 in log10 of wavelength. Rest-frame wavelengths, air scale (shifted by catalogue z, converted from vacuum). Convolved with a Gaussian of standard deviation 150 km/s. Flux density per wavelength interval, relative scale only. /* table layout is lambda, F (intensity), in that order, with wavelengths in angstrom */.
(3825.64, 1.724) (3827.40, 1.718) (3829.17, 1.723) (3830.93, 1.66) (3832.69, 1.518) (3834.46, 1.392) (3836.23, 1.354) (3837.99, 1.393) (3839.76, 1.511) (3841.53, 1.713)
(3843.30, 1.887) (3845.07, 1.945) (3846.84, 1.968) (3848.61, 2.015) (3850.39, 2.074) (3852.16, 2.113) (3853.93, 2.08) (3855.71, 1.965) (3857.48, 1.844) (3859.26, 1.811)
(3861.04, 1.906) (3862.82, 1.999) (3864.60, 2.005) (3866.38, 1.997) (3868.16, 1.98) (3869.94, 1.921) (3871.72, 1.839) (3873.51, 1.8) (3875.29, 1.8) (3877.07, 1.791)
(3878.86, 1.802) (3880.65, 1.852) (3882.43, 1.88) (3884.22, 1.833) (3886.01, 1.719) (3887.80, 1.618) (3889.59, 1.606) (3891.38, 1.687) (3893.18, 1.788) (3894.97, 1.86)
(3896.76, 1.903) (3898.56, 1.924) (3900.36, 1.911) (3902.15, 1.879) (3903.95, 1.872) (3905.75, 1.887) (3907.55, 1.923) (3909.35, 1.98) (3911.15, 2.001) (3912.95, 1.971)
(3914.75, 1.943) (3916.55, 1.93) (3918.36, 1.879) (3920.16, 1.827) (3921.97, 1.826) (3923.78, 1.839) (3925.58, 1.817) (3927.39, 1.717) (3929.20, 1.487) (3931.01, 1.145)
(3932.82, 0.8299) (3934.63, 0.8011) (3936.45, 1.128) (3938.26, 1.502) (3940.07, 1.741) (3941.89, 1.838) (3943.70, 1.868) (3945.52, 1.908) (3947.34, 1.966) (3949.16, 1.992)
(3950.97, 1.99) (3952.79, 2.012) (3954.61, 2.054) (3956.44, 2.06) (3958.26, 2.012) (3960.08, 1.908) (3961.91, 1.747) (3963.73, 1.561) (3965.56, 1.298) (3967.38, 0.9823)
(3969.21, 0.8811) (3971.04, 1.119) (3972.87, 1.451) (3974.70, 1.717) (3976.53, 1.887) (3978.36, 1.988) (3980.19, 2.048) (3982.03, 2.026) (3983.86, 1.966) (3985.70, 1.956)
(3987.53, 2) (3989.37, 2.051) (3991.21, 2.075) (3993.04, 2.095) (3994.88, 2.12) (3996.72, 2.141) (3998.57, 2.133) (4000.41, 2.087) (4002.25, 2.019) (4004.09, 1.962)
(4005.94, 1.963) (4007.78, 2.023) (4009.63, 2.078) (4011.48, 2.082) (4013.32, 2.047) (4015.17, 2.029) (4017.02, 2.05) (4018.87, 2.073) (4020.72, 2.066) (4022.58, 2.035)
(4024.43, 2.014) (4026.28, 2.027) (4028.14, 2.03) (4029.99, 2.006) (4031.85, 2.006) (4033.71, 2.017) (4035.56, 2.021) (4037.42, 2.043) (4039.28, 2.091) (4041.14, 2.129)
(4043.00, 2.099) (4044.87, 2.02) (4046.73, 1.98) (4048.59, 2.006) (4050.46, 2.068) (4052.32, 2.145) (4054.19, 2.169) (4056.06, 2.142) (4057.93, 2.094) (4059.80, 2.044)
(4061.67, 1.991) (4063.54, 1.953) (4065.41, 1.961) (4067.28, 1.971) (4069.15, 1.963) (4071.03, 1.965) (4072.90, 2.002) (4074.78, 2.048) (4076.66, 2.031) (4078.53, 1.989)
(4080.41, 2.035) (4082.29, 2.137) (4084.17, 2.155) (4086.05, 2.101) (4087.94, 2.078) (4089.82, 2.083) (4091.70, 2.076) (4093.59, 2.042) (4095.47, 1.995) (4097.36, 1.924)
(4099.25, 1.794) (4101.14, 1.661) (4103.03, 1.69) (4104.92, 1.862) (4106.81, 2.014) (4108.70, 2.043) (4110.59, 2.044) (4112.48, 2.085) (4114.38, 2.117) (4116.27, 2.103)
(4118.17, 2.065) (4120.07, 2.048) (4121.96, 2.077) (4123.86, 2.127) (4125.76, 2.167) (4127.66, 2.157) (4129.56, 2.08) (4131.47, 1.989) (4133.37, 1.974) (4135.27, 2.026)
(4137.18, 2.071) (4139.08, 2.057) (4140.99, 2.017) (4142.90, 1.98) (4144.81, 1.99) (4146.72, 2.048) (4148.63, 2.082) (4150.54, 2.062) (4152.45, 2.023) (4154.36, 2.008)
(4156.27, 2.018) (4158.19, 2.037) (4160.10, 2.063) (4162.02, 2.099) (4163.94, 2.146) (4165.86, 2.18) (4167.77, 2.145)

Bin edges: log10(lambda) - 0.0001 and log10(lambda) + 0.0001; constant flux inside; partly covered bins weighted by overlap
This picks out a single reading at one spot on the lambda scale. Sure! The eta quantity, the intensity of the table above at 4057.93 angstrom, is 2.094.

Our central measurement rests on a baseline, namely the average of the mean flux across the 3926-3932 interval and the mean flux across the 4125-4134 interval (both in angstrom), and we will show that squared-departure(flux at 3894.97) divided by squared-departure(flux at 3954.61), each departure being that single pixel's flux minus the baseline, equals 0.1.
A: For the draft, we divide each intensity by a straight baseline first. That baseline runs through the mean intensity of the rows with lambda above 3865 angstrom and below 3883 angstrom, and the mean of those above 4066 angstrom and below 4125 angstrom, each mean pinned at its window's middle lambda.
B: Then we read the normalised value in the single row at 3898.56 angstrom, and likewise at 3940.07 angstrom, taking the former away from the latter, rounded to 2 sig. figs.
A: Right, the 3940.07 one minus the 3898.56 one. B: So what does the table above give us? -0.11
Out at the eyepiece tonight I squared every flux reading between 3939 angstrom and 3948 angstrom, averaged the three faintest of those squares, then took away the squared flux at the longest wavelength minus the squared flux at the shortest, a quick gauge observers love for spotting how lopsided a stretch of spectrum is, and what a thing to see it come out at 2.47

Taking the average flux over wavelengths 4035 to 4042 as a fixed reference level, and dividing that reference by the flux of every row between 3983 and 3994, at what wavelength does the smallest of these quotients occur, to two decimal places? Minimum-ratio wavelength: 3993.04 angstrom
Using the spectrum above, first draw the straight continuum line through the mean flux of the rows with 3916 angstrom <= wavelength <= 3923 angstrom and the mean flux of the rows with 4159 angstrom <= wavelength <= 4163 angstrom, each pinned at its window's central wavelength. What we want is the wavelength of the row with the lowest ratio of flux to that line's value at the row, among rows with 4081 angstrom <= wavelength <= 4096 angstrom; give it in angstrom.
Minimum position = 4095.47 angstrom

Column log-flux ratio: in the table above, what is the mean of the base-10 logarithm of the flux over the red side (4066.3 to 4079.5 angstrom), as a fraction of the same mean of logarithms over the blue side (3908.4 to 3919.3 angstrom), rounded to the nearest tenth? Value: 1.0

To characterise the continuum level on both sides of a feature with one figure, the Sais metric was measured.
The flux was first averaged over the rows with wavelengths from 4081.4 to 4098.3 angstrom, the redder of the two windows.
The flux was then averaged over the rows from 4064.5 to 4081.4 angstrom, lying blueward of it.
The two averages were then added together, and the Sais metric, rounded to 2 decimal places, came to 4.06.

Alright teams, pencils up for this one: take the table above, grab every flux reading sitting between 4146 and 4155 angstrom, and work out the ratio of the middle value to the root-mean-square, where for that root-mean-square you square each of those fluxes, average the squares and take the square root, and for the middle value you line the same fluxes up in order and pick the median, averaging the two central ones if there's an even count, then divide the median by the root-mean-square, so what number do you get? 1.00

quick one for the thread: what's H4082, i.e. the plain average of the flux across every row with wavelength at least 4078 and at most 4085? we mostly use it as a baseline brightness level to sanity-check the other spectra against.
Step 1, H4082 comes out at 2.08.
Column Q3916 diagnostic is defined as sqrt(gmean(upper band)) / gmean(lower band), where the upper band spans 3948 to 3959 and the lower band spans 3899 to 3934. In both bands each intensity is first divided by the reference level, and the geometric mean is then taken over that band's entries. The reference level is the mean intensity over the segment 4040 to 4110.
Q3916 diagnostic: 1.16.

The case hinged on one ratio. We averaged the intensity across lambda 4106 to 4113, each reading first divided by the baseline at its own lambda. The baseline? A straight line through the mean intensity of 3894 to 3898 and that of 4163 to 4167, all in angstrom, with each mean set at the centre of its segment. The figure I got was 0.97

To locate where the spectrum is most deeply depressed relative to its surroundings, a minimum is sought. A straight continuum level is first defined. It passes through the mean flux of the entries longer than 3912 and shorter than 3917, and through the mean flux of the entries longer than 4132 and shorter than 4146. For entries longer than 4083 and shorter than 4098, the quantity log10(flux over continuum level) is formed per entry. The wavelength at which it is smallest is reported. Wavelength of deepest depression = 4097.36 angstrom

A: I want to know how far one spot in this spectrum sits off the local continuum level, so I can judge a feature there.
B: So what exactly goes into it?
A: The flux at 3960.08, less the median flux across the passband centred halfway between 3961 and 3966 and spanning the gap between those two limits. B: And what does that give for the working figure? 0.35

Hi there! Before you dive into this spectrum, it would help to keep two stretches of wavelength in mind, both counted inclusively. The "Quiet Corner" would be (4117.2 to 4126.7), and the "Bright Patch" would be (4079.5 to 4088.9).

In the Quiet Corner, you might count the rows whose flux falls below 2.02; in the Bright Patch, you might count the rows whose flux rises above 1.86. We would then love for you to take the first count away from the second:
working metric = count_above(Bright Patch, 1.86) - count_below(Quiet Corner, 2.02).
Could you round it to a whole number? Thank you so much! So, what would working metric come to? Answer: 5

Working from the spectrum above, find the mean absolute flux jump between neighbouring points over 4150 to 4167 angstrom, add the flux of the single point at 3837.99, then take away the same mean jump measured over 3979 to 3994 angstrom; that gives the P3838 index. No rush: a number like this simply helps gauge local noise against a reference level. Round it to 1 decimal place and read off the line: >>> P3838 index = 1.4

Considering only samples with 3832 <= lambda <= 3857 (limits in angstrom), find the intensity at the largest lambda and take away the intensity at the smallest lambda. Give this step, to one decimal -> 0.4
